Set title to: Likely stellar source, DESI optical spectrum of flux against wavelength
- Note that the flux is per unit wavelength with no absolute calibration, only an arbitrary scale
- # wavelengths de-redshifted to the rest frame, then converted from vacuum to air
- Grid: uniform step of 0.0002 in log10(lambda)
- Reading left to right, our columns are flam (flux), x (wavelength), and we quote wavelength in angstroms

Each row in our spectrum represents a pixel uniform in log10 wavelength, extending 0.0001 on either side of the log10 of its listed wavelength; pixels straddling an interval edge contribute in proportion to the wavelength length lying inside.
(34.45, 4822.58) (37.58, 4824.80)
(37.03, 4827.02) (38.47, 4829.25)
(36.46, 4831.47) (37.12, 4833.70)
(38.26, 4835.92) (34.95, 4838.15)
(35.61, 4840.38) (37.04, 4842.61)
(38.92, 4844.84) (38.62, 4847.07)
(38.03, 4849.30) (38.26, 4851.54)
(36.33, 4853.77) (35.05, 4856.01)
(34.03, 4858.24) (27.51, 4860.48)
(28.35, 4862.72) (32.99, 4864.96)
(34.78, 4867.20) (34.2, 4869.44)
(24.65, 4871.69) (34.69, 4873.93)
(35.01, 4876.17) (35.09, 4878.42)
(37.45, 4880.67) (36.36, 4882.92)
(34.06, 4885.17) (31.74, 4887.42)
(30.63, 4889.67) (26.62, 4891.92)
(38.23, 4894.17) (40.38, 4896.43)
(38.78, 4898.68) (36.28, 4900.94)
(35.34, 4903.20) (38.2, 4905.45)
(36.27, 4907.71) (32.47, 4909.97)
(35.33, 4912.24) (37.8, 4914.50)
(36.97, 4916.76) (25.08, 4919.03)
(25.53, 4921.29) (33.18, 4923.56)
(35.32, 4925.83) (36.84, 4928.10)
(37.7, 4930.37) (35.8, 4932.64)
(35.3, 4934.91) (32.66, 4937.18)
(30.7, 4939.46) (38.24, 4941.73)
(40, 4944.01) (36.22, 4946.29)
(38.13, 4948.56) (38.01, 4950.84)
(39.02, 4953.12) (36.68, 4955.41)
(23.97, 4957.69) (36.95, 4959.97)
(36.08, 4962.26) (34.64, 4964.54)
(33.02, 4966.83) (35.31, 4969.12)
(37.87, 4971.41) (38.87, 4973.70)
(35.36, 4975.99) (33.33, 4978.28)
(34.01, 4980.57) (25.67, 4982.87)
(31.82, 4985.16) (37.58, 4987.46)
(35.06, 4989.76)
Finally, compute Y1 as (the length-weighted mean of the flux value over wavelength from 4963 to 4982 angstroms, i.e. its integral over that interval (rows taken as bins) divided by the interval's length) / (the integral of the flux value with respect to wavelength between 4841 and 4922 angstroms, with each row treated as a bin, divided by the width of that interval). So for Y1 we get 1.02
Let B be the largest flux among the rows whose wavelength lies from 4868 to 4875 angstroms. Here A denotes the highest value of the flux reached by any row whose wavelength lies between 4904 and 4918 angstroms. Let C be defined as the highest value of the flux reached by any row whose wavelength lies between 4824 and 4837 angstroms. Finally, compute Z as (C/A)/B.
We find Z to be 0.029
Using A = 38.2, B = 34.69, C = 38.47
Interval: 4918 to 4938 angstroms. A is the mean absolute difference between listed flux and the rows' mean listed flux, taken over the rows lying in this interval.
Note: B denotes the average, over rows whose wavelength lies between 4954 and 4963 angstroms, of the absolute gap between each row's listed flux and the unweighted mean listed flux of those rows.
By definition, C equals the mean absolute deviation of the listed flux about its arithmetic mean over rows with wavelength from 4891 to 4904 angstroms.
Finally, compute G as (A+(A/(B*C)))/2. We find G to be 1.9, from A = 3.5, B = 4.7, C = 3.3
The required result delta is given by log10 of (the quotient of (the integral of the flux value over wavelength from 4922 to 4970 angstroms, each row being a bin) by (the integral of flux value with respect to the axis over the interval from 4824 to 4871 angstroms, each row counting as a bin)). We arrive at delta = 0.006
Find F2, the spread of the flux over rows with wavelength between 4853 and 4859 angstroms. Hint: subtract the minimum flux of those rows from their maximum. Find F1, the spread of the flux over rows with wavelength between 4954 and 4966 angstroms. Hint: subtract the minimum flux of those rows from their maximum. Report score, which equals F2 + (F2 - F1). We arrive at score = -8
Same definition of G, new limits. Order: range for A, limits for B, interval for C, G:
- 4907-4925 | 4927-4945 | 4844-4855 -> 3.2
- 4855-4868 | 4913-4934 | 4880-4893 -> 1.5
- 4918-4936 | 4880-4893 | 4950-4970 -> 2.2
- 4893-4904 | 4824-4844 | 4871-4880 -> 1.0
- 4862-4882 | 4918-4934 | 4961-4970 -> 1.8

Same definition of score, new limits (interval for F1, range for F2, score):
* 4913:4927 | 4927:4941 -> 1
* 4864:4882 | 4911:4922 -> 13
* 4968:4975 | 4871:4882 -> 22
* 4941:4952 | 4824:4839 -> 3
